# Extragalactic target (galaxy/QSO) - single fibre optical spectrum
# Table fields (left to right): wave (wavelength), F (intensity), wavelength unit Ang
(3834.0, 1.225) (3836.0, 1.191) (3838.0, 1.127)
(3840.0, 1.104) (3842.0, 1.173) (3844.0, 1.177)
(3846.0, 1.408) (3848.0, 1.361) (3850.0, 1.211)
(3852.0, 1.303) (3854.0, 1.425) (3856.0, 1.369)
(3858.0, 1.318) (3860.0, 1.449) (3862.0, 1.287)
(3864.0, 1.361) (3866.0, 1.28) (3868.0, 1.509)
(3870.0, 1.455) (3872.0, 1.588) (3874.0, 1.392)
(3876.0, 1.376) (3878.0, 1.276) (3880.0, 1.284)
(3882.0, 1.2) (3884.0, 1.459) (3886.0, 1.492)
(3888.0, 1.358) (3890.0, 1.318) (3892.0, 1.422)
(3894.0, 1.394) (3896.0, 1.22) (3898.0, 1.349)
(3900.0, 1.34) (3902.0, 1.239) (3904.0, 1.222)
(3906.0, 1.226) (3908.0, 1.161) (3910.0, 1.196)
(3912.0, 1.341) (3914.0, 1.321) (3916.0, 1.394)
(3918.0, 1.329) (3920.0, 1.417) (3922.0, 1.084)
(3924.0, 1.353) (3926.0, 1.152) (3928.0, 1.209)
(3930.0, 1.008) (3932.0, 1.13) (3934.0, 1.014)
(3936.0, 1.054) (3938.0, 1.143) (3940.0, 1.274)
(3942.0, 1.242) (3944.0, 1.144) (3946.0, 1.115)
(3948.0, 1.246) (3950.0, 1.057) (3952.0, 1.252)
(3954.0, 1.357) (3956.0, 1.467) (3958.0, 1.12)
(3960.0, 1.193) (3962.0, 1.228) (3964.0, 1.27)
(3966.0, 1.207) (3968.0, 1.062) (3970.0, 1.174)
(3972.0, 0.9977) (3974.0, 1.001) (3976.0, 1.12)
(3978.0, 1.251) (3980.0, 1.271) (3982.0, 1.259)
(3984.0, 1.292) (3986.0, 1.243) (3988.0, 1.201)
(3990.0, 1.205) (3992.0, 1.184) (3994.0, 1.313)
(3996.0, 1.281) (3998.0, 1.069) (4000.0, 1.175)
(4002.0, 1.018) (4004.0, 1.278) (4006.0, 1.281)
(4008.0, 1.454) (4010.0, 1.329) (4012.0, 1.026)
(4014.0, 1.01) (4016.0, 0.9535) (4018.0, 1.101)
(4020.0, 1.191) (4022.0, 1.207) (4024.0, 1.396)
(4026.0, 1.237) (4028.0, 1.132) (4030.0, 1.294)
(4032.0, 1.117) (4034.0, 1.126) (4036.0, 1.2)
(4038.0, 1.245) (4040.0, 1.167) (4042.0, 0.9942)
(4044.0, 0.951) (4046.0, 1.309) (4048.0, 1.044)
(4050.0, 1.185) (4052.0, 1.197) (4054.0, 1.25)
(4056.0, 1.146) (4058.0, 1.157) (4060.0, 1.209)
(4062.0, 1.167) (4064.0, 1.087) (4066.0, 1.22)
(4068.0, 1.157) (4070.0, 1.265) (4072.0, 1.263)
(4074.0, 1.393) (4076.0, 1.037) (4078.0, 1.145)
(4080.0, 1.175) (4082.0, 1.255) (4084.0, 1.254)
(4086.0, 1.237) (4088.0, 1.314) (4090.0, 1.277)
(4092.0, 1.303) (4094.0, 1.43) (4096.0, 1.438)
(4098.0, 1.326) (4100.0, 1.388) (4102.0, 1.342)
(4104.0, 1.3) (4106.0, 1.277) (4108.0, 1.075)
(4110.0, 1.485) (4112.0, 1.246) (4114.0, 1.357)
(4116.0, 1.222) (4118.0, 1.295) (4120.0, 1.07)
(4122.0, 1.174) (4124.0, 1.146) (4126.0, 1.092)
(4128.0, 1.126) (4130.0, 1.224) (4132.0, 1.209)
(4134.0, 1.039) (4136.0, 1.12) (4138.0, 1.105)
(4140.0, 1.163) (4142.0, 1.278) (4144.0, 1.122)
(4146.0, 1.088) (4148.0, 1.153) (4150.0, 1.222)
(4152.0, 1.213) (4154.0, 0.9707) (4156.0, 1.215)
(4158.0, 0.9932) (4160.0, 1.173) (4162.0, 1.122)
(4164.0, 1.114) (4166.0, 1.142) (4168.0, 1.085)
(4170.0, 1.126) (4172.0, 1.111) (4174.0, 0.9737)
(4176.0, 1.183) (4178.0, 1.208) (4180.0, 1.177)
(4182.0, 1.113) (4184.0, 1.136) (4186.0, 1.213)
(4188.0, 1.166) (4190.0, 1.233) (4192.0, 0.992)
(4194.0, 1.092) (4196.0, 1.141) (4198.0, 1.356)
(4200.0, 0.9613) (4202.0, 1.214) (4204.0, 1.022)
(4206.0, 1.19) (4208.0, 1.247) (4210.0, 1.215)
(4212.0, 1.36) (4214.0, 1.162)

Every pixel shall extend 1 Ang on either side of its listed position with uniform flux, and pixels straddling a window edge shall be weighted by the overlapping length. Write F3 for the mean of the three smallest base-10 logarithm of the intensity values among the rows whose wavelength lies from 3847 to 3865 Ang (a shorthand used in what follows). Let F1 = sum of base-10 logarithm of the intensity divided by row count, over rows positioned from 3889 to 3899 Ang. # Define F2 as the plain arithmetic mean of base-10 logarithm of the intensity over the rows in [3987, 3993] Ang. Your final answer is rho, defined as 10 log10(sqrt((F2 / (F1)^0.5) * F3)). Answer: -8.2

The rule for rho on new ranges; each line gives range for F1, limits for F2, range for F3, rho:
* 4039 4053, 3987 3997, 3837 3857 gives -8.2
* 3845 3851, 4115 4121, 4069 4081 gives -9.9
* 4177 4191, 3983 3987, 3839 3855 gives -8.1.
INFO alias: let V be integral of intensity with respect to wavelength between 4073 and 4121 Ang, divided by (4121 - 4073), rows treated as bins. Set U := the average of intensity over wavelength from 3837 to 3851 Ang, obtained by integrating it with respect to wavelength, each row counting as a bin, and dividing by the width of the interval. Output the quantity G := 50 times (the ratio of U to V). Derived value 48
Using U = 1.22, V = 1.28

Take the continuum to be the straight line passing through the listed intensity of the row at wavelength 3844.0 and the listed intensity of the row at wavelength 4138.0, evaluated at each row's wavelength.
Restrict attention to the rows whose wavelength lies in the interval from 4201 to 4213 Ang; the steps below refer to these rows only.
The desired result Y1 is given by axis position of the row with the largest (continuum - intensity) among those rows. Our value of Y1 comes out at 4204.0 Ang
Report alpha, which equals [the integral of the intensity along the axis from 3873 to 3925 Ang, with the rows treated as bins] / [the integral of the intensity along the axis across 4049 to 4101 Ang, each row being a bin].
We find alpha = 1.06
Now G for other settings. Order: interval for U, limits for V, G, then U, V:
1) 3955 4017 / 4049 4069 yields 51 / 1.19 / 1.18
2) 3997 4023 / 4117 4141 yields 51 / 1.16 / 1.15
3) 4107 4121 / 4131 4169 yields 55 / 1.25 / 1.13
